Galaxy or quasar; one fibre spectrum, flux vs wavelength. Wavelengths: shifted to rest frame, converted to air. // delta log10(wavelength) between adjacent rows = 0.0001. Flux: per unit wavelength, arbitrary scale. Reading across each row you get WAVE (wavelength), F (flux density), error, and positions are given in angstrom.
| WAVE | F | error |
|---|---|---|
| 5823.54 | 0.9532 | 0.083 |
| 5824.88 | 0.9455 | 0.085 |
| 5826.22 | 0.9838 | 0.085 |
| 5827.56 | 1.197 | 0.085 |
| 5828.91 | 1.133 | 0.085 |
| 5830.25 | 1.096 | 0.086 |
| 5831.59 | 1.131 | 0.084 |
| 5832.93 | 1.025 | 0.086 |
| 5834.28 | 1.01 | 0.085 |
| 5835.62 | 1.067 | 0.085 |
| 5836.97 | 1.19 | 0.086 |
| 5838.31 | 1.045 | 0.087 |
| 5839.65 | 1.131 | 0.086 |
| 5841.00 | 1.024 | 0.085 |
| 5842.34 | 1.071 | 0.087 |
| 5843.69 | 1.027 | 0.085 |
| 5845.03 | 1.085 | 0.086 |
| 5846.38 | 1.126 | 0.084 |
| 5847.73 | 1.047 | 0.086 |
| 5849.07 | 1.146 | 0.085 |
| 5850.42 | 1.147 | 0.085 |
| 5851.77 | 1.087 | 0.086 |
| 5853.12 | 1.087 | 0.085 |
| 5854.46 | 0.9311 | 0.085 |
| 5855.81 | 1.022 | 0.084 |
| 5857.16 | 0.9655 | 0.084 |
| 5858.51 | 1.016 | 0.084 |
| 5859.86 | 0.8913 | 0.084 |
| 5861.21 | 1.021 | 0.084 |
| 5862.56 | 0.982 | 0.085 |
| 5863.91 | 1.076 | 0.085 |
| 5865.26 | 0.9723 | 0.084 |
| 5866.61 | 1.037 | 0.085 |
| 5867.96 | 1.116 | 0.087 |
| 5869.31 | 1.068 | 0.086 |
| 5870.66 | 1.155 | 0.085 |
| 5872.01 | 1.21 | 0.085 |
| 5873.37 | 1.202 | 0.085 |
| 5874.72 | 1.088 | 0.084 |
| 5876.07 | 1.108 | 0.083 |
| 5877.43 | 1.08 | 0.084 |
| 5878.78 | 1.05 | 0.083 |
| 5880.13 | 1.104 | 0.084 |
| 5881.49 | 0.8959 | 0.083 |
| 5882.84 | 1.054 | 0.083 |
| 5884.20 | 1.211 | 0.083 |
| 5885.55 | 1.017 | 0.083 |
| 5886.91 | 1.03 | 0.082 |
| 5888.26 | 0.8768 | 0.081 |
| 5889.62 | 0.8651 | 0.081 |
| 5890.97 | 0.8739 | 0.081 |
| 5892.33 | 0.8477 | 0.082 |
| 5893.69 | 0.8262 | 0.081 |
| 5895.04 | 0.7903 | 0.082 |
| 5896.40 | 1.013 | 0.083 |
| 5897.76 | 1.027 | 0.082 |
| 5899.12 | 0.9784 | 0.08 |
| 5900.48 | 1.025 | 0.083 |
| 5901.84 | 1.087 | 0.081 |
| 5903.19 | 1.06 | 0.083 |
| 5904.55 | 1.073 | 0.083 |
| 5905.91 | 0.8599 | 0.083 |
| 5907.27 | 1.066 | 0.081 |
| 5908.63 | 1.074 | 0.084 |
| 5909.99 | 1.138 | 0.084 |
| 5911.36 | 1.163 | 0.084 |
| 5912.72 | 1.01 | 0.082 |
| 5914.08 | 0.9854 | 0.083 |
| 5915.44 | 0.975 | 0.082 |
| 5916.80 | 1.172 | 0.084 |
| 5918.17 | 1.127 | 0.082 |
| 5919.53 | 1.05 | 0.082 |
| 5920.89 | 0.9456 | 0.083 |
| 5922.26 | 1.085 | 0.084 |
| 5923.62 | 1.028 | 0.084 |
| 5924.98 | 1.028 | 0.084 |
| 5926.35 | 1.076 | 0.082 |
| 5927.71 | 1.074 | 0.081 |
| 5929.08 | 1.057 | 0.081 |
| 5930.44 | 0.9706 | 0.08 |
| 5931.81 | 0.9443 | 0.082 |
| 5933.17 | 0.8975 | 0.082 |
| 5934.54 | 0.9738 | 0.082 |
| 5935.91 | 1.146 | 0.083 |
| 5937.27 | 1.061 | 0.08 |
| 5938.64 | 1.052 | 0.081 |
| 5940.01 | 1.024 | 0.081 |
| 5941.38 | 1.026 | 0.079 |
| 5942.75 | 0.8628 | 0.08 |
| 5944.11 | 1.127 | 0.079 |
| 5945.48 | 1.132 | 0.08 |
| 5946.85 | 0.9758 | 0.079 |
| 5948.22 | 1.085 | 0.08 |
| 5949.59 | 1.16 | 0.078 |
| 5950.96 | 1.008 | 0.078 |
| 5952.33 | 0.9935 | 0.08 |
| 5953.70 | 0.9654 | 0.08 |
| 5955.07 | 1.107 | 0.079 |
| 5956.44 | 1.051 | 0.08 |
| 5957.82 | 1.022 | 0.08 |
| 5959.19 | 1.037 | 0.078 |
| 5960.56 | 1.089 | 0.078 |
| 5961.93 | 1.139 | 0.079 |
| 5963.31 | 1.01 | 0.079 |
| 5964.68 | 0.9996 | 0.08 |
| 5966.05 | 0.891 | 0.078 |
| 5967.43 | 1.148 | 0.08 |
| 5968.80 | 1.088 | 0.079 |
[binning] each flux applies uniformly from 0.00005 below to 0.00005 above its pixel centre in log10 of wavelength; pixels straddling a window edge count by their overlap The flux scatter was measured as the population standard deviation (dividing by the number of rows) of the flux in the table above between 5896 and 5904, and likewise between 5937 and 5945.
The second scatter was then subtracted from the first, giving -0.05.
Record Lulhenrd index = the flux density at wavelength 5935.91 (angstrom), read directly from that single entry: 1.146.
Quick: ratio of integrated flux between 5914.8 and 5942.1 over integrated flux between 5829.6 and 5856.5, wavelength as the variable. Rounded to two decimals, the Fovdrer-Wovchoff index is 0.98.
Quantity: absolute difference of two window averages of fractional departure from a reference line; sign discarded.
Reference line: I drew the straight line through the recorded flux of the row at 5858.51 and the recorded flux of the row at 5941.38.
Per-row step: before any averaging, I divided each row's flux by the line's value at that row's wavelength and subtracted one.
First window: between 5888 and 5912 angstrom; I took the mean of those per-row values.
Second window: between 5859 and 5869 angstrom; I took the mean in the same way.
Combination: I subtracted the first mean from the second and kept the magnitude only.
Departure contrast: 0.037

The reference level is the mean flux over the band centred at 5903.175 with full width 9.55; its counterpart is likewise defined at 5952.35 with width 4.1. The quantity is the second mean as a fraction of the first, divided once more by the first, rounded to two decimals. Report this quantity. 0.95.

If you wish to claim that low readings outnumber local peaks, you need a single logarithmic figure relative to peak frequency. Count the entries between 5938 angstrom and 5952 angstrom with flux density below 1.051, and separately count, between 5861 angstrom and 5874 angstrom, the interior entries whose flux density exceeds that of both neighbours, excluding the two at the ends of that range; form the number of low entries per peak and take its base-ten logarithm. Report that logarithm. 0.22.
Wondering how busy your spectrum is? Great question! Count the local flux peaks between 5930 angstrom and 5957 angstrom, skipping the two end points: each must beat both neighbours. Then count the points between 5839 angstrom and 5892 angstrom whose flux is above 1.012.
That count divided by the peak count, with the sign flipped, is -6.0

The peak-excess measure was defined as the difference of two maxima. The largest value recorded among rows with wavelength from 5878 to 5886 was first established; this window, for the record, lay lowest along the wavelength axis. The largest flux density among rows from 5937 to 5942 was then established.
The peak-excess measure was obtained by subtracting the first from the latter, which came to -0.15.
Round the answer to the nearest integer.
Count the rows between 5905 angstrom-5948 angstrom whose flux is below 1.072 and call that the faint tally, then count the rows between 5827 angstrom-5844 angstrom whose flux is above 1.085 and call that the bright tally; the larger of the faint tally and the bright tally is 20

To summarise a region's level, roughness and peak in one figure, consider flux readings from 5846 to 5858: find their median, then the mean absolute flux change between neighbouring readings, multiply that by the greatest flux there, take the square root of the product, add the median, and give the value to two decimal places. 1.37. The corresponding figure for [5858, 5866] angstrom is 1.32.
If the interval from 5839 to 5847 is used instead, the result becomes 1.34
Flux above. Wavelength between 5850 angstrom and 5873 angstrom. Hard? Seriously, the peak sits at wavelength 5872.01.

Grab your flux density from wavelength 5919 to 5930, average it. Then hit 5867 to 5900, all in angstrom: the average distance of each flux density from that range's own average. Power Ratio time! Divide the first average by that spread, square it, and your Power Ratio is 105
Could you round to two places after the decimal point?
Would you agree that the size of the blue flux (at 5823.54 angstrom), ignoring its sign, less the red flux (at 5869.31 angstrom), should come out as -0.11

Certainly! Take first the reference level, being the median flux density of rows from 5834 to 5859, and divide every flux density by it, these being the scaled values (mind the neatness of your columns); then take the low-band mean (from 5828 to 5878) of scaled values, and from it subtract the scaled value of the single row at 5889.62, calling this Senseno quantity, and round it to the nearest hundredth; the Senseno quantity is 0.19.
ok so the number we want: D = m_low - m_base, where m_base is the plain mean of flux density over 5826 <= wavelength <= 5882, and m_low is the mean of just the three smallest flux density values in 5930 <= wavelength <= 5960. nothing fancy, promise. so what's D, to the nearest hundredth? -0.17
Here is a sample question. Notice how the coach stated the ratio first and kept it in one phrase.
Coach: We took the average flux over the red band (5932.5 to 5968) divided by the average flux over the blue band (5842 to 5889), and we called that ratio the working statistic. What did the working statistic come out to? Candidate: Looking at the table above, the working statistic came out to 0.982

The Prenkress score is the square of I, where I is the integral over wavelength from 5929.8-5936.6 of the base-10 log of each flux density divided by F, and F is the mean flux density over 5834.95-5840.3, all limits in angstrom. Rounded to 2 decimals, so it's 0.13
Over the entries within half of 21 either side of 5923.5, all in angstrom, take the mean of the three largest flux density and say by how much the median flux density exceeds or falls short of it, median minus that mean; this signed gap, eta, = -0.100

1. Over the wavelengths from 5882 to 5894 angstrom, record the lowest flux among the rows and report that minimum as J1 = 0.8262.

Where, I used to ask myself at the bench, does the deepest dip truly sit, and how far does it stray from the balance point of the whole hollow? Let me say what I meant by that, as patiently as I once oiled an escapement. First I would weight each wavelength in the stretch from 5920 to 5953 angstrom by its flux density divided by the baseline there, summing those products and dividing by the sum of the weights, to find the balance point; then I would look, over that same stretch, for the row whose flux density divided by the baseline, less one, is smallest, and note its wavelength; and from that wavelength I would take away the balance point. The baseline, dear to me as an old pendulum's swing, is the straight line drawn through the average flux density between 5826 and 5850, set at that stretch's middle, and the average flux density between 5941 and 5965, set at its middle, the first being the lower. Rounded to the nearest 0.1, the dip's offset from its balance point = 6.0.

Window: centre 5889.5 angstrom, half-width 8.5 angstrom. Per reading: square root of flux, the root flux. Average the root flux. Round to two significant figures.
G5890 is 0.97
